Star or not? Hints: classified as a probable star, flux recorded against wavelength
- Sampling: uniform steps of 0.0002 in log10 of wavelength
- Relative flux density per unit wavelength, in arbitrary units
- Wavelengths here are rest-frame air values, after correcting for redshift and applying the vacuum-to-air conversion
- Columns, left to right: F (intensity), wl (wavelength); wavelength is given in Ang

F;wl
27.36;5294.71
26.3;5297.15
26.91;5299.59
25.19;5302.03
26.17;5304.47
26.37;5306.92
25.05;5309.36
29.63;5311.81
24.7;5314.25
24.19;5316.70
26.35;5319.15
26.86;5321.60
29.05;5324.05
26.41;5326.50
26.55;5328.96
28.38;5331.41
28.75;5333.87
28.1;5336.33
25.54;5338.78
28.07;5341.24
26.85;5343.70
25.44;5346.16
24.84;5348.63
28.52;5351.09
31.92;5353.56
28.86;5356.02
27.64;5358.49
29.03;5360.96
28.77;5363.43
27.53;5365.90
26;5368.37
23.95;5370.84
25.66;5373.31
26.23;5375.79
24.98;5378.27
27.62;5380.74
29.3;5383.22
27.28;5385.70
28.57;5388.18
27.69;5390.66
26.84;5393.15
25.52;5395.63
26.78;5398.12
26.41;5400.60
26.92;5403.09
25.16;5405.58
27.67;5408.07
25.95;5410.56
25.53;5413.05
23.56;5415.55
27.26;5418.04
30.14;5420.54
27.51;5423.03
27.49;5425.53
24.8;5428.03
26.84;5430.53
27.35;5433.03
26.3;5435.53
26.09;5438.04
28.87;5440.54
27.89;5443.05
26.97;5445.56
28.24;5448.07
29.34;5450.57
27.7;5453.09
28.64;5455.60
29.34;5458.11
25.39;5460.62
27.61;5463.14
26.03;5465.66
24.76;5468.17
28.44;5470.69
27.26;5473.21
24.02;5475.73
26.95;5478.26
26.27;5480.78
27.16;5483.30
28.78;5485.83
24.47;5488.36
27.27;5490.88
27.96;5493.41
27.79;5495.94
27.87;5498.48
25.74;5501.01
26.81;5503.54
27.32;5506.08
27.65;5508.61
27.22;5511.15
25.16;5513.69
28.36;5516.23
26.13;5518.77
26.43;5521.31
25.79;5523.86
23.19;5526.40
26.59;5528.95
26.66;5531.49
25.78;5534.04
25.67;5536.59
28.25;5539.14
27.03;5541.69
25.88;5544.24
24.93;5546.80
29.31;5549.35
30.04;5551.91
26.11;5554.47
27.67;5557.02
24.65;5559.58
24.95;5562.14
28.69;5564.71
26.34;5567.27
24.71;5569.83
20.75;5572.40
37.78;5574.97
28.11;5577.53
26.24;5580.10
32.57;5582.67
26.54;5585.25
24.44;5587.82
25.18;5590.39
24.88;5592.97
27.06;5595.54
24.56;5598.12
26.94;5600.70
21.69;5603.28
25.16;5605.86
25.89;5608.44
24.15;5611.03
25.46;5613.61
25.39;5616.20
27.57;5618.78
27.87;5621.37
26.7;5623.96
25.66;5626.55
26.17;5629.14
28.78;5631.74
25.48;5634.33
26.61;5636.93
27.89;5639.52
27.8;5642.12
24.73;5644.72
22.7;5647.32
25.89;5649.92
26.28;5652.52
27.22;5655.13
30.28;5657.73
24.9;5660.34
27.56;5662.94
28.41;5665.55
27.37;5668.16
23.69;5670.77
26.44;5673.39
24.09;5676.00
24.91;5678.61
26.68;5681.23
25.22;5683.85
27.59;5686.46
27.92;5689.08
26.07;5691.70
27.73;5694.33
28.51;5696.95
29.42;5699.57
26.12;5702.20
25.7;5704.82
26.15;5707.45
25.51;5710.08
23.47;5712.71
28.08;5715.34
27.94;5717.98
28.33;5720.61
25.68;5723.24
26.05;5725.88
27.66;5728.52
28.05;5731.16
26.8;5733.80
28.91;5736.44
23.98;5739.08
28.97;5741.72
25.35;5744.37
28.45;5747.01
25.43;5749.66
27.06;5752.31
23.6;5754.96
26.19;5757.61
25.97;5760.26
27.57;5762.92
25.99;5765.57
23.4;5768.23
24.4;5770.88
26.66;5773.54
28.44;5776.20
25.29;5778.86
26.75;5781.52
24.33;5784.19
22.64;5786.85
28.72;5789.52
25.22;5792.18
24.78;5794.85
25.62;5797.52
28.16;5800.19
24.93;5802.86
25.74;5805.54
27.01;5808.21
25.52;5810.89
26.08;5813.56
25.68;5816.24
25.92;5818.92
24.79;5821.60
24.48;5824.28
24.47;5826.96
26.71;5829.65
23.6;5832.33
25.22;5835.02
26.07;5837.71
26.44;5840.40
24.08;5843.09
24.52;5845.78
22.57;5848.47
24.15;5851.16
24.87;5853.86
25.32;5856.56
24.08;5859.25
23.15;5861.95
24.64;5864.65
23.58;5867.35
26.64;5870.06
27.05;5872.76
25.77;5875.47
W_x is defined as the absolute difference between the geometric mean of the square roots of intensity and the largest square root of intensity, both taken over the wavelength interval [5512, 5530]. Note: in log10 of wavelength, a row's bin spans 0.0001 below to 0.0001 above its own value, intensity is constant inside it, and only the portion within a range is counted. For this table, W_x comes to 0.24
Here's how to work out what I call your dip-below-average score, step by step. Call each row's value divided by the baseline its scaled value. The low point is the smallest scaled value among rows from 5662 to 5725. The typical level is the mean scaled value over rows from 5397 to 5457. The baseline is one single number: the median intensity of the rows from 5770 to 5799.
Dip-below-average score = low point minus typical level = -0.142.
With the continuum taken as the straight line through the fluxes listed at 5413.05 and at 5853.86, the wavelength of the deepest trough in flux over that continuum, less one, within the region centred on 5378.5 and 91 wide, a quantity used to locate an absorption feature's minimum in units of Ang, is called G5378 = 5415.55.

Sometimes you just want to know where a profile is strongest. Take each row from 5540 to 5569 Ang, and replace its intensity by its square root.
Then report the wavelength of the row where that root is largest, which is 5551.91 Ang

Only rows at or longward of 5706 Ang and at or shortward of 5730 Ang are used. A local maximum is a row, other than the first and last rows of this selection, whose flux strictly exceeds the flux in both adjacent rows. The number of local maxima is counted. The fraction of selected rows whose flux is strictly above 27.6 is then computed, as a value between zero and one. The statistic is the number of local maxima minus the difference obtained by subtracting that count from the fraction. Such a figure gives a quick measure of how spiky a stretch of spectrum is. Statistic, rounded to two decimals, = 3.56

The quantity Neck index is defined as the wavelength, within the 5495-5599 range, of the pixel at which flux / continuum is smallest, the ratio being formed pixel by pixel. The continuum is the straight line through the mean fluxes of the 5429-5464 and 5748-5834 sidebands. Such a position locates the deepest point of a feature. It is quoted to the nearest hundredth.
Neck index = 5572.40 Ang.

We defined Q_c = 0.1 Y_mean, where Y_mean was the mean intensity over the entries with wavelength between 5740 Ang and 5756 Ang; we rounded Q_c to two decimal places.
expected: 2.65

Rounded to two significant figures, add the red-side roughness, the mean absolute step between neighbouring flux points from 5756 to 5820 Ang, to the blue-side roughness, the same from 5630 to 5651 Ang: 3.8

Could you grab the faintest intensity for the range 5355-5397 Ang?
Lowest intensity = 23.95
